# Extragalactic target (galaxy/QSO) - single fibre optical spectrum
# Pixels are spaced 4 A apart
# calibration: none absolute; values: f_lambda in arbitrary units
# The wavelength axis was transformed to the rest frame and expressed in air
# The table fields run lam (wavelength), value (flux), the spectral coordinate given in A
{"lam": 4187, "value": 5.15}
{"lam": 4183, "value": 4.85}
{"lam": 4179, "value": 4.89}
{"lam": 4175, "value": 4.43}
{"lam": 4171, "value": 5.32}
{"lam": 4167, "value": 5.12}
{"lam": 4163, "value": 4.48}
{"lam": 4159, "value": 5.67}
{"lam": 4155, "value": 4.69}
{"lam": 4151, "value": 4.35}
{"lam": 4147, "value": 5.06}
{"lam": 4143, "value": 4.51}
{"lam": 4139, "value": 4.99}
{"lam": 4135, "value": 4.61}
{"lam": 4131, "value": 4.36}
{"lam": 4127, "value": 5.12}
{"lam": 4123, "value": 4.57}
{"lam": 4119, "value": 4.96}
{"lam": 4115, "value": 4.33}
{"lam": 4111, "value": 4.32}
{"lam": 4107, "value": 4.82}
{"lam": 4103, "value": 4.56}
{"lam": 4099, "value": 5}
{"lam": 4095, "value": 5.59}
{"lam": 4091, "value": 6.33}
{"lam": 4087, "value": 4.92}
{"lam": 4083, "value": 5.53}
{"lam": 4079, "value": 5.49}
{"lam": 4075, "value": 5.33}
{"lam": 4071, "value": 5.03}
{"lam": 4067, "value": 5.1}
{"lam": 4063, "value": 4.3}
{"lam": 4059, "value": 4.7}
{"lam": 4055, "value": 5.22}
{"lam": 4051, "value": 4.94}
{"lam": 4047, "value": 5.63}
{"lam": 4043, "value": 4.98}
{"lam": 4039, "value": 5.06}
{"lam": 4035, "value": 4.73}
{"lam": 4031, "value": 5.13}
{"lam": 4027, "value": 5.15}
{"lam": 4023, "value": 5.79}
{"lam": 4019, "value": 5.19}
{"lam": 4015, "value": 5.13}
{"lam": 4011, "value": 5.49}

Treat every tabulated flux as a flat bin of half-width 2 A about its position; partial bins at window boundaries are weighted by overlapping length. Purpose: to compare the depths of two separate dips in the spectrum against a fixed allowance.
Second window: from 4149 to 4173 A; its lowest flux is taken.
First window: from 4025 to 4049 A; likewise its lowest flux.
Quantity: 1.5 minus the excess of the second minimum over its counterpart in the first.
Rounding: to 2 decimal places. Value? 1.88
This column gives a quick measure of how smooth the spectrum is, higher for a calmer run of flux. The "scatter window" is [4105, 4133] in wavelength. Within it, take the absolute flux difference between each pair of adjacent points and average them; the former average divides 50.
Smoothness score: 106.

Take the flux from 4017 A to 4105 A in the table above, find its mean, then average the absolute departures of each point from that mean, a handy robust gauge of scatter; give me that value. 0.33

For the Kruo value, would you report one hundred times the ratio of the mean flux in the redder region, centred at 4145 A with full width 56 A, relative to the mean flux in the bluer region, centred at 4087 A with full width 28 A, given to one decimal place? 88.8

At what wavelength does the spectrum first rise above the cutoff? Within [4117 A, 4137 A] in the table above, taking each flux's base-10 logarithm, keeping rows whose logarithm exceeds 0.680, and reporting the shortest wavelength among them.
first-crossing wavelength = 4119 A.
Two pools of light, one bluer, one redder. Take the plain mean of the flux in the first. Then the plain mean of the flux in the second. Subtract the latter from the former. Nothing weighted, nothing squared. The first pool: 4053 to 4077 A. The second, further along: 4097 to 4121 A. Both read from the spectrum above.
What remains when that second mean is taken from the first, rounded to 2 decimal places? 0.28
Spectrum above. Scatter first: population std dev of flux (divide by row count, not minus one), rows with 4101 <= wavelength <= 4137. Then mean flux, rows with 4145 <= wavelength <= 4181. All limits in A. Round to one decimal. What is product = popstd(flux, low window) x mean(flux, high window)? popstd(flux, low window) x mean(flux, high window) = 1.3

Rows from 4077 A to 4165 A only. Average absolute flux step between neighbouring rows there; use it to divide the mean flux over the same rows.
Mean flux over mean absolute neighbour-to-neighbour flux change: 8.8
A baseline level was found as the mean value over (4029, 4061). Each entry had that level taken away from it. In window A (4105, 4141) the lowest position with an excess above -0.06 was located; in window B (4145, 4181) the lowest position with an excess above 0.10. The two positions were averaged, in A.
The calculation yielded 4143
